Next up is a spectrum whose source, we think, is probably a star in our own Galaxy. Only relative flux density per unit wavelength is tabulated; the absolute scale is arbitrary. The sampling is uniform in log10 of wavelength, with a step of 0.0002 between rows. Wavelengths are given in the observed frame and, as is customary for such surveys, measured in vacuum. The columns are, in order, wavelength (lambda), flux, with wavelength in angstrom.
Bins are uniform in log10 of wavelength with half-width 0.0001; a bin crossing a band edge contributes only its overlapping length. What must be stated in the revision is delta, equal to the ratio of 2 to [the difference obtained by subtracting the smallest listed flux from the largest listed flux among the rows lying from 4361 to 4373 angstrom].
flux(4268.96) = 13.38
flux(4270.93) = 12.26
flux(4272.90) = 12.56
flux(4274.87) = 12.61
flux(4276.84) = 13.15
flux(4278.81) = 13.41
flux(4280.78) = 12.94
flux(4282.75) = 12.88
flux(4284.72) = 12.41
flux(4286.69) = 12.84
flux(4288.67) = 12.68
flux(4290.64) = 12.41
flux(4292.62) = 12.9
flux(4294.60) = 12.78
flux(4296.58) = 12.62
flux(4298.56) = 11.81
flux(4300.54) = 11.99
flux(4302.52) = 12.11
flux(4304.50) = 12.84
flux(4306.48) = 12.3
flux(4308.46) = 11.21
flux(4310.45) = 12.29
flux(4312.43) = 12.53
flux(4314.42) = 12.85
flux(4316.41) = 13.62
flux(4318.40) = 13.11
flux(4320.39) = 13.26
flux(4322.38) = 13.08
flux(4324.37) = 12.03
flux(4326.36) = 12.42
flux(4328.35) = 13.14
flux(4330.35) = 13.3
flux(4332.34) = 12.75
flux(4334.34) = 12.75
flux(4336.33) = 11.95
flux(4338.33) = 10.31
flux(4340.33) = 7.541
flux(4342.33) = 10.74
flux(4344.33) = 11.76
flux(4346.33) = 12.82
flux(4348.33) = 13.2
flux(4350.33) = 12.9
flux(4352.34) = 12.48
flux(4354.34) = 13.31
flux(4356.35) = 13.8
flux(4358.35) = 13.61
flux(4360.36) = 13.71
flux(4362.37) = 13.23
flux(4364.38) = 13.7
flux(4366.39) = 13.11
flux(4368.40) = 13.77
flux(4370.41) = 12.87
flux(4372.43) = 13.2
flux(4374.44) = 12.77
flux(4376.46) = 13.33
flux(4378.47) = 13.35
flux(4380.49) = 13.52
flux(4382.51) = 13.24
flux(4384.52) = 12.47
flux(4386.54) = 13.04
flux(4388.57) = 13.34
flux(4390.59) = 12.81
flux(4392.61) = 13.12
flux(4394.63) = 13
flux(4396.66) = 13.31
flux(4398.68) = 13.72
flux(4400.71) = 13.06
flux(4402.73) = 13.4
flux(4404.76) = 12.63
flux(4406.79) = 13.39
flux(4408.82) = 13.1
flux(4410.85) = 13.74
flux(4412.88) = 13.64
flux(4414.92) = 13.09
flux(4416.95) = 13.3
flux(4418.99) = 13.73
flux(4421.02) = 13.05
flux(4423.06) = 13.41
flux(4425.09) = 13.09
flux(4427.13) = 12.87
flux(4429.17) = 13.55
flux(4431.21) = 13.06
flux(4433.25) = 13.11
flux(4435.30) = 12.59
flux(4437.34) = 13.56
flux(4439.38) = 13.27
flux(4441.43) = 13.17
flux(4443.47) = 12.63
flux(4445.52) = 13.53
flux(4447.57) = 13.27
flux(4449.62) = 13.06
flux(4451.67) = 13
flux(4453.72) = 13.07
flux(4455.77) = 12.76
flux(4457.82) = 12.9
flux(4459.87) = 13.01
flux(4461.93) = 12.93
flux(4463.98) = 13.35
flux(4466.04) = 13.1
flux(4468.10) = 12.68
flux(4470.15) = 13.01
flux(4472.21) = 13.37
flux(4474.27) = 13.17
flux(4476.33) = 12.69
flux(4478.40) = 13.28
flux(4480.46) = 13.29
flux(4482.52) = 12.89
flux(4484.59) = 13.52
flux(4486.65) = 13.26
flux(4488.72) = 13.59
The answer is 2.2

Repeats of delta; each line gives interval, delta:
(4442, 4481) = 2.2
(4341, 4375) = 0.7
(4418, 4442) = 1.8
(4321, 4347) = 0.3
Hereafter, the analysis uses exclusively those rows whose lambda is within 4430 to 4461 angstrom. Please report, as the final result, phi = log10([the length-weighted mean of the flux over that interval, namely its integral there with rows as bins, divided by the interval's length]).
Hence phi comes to 1.12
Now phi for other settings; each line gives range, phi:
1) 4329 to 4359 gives 1.09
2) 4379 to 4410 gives 1.12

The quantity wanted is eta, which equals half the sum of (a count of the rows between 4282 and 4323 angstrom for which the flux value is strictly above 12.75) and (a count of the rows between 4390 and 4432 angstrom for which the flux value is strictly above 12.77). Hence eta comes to 15.0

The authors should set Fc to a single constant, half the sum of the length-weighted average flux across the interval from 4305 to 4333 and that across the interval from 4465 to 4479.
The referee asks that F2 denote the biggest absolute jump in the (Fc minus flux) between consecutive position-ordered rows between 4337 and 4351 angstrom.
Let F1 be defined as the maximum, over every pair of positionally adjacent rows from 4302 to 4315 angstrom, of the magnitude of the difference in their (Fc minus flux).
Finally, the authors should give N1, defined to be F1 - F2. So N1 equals -2.11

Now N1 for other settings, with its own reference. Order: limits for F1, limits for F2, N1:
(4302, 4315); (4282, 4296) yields 0.60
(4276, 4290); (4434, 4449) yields -0.50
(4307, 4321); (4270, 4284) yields 0.54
